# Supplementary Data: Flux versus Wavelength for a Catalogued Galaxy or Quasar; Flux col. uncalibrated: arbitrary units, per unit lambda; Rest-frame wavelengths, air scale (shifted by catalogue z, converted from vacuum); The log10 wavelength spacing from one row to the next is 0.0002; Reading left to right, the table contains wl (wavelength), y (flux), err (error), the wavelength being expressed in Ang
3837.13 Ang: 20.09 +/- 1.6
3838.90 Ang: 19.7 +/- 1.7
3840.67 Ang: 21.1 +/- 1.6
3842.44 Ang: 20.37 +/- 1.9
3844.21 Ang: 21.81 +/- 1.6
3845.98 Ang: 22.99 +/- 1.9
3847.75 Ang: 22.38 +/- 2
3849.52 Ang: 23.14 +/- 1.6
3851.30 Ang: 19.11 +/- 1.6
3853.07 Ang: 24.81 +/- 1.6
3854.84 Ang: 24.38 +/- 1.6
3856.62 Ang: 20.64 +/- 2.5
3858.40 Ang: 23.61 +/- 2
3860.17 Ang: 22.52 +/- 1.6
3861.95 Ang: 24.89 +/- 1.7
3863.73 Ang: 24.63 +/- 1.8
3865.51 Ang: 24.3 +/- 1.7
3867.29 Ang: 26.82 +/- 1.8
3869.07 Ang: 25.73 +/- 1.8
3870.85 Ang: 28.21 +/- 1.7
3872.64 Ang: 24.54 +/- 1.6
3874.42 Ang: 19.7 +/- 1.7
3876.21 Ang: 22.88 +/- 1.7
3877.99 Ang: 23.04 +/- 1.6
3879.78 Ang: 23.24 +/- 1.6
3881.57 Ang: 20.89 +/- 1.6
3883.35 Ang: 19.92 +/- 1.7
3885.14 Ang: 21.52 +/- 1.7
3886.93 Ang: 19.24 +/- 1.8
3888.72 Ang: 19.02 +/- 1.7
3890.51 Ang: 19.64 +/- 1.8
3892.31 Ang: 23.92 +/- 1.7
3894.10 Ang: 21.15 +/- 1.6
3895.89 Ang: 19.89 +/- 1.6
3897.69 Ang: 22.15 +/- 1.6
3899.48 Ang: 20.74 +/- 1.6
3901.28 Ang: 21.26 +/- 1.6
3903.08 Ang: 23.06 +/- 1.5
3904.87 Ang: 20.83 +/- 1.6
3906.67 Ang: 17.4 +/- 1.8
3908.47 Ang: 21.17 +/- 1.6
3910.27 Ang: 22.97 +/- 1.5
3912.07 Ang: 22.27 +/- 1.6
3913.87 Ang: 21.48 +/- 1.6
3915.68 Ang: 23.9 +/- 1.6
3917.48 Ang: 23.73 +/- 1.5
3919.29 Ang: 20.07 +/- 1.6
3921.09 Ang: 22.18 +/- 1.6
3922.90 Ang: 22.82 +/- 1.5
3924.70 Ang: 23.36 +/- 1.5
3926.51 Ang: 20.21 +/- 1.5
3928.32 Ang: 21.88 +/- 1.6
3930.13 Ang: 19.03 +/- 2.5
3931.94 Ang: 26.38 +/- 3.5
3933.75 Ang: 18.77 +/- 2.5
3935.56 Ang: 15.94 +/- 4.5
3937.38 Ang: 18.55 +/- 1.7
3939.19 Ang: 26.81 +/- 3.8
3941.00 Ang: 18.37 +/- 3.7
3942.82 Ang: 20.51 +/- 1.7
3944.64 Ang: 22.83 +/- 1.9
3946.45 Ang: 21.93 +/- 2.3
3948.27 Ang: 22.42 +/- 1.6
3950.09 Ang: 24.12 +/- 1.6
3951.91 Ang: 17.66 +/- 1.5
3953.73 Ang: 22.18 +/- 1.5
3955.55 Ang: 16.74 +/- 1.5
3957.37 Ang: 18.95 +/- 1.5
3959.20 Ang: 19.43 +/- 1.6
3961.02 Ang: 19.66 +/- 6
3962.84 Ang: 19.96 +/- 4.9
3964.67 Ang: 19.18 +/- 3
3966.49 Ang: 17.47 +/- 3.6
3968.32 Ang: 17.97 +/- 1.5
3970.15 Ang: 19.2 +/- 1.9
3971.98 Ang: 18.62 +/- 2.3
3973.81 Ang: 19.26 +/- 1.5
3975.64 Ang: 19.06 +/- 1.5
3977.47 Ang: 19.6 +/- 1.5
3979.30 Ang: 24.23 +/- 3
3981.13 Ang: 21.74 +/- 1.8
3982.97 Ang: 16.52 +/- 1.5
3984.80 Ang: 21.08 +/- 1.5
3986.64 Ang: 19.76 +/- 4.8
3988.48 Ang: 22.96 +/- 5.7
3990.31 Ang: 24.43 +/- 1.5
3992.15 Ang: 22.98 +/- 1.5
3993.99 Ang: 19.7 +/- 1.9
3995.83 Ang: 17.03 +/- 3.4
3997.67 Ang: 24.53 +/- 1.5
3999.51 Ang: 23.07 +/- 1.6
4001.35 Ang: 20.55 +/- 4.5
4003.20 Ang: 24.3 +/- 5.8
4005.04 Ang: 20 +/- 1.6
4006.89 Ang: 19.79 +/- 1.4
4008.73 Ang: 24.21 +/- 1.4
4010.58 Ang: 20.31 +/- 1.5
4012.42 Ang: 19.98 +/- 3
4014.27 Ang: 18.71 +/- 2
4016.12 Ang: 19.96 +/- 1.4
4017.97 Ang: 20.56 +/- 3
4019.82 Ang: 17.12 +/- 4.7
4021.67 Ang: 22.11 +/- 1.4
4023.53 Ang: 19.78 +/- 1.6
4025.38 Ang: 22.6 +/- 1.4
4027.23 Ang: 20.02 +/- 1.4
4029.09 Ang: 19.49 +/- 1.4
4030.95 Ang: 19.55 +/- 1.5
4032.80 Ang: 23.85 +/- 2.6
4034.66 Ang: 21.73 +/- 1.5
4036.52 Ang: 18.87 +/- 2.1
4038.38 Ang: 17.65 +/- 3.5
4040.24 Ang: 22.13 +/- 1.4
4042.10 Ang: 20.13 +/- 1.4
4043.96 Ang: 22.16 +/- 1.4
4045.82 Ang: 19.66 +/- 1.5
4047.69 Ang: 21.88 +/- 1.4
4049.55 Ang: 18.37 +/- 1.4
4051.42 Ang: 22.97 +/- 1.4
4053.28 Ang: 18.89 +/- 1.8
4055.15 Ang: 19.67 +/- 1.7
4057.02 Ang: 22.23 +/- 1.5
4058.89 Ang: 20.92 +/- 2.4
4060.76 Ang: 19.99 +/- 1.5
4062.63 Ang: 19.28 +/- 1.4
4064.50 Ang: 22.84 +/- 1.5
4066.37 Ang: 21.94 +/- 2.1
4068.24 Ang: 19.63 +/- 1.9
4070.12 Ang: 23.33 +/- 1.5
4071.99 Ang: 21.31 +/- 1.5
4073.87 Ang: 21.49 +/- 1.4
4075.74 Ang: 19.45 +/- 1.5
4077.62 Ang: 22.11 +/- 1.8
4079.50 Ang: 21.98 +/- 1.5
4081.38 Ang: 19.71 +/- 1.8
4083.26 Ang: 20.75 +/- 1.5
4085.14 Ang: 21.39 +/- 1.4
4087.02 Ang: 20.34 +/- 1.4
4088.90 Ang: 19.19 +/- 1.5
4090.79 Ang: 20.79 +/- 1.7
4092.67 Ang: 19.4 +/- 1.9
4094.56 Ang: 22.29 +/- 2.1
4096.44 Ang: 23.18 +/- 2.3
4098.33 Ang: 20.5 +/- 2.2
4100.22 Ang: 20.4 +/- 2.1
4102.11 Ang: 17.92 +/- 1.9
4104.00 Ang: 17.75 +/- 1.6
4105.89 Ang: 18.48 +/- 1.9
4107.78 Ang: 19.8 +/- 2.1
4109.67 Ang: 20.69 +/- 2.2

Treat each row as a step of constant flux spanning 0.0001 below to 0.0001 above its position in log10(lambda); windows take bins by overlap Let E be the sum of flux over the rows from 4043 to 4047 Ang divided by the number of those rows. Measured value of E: 20.9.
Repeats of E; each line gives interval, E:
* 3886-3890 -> 19.1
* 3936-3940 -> 22.7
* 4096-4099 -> 21.8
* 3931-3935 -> 22.6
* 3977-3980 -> 21.9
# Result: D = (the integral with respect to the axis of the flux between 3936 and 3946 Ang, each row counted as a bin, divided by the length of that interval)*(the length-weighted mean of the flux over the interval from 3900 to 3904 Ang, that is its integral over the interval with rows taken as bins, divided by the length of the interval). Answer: 466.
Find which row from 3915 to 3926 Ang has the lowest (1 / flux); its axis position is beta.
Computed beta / 3915.68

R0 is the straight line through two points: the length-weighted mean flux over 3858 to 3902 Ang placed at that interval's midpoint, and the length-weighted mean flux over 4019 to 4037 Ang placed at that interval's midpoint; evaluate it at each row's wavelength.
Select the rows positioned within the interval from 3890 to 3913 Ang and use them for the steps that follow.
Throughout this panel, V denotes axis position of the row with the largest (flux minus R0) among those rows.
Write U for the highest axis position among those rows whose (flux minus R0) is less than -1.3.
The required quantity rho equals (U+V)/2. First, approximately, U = 3906.67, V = 3892.31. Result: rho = 3899.5 Ang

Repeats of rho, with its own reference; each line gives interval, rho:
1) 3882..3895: 3891.4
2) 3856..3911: 3888.8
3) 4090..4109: 4100.2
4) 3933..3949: 3940.1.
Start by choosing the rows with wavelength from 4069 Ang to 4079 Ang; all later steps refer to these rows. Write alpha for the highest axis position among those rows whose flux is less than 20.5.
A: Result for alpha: 4075.74 Ang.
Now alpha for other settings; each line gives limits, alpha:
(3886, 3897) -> 3895.89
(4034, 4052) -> 4049.55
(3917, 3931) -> 3930.13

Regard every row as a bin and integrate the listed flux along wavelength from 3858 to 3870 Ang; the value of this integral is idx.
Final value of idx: 297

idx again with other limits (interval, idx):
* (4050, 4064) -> 288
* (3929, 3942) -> 267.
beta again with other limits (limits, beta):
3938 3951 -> 3939.19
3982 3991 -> 3990.31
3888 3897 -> 3892.31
